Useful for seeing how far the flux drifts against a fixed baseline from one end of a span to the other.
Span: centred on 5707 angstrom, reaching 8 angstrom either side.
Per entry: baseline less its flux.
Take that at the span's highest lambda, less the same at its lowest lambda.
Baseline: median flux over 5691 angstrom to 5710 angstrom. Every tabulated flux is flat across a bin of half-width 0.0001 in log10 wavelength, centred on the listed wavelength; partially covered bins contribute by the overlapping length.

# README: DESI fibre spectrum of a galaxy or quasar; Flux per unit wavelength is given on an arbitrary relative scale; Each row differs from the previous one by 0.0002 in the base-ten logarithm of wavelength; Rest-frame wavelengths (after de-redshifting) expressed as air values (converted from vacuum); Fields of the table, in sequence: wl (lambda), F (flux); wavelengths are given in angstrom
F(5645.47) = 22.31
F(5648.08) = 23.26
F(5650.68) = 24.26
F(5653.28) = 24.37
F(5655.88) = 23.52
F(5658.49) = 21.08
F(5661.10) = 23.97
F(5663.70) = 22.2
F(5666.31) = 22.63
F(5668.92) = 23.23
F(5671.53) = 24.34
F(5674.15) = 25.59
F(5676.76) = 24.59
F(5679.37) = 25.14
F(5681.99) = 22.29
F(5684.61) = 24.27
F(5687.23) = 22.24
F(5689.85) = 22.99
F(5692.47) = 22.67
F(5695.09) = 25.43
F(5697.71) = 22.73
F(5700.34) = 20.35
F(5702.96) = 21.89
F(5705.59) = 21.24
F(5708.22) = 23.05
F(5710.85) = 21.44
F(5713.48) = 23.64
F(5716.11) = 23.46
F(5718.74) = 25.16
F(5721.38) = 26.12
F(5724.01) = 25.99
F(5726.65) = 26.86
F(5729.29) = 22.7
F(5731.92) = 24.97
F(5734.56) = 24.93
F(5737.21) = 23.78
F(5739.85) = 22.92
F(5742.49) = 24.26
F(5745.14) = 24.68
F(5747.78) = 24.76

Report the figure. -3.3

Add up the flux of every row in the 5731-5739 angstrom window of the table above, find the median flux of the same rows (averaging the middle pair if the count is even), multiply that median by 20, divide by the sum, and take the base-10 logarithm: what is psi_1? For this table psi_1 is 0.830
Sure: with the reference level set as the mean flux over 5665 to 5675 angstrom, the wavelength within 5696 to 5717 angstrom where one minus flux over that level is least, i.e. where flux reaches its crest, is 5713.48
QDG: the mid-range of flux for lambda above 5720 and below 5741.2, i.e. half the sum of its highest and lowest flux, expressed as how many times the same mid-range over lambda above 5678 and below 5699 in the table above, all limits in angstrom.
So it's 1.04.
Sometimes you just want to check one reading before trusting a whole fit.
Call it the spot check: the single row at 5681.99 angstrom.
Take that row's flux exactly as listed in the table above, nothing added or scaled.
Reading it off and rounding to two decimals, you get 22.29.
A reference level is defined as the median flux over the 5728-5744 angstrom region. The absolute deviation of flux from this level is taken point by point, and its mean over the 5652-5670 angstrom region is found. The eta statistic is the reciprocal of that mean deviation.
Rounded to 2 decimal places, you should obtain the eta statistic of 0.89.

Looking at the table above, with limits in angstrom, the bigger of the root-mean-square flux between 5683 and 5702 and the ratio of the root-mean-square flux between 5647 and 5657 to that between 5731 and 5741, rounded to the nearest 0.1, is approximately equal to 23.0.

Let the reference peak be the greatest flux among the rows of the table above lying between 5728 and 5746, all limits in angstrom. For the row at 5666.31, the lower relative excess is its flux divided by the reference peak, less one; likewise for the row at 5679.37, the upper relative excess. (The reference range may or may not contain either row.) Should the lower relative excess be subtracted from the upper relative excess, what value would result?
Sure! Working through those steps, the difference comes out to 0.10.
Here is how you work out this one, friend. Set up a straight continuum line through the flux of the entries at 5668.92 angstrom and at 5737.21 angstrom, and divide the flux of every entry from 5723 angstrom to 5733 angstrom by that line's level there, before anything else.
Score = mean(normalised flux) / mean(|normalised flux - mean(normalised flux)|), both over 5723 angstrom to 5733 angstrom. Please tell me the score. 19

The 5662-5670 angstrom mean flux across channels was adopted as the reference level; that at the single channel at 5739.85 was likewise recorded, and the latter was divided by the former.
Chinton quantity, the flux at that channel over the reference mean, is 1.01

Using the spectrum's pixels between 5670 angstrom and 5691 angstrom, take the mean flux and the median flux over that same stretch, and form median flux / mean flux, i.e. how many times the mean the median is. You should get 1.02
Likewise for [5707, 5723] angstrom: 0.99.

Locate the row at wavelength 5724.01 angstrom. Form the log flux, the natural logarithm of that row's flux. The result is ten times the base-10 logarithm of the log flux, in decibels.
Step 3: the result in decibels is 5.13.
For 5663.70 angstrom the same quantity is 4.91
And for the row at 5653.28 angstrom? 5.04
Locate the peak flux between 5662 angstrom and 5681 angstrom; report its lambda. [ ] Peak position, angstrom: 5674.15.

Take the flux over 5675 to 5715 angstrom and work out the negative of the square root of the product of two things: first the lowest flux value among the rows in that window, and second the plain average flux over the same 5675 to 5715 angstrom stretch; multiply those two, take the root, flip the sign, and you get -21.6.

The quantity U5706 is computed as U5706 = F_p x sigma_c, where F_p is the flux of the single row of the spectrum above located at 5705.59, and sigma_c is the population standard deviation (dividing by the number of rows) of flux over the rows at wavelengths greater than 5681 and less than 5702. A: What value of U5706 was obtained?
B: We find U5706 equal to 30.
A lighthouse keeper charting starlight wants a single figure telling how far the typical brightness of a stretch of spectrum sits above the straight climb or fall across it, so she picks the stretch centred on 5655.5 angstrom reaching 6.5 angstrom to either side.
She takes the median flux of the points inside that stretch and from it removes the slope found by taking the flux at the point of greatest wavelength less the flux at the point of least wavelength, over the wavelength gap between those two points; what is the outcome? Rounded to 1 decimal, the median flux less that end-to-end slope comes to 24.0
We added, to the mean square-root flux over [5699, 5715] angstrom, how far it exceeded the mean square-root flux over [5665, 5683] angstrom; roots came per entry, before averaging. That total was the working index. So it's 4.47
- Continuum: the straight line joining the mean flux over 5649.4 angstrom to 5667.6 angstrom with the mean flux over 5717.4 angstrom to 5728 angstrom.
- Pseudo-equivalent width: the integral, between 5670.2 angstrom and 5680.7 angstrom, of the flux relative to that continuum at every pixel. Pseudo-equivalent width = 10.9 angstrom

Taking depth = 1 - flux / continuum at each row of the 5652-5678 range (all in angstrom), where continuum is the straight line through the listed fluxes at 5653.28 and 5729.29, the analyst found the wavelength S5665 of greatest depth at 5658.49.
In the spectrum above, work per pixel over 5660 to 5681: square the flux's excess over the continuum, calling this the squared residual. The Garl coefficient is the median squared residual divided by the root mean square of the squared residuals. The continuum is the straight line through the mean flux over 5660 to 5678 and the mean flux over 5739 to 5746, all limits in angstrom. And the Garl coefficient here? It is 0.6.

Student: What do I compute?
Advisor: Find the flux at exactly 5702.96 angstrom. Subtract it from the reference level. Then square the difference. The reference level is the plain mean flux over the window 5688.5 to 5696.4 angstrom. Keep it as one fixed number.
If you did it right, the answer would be 3.3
